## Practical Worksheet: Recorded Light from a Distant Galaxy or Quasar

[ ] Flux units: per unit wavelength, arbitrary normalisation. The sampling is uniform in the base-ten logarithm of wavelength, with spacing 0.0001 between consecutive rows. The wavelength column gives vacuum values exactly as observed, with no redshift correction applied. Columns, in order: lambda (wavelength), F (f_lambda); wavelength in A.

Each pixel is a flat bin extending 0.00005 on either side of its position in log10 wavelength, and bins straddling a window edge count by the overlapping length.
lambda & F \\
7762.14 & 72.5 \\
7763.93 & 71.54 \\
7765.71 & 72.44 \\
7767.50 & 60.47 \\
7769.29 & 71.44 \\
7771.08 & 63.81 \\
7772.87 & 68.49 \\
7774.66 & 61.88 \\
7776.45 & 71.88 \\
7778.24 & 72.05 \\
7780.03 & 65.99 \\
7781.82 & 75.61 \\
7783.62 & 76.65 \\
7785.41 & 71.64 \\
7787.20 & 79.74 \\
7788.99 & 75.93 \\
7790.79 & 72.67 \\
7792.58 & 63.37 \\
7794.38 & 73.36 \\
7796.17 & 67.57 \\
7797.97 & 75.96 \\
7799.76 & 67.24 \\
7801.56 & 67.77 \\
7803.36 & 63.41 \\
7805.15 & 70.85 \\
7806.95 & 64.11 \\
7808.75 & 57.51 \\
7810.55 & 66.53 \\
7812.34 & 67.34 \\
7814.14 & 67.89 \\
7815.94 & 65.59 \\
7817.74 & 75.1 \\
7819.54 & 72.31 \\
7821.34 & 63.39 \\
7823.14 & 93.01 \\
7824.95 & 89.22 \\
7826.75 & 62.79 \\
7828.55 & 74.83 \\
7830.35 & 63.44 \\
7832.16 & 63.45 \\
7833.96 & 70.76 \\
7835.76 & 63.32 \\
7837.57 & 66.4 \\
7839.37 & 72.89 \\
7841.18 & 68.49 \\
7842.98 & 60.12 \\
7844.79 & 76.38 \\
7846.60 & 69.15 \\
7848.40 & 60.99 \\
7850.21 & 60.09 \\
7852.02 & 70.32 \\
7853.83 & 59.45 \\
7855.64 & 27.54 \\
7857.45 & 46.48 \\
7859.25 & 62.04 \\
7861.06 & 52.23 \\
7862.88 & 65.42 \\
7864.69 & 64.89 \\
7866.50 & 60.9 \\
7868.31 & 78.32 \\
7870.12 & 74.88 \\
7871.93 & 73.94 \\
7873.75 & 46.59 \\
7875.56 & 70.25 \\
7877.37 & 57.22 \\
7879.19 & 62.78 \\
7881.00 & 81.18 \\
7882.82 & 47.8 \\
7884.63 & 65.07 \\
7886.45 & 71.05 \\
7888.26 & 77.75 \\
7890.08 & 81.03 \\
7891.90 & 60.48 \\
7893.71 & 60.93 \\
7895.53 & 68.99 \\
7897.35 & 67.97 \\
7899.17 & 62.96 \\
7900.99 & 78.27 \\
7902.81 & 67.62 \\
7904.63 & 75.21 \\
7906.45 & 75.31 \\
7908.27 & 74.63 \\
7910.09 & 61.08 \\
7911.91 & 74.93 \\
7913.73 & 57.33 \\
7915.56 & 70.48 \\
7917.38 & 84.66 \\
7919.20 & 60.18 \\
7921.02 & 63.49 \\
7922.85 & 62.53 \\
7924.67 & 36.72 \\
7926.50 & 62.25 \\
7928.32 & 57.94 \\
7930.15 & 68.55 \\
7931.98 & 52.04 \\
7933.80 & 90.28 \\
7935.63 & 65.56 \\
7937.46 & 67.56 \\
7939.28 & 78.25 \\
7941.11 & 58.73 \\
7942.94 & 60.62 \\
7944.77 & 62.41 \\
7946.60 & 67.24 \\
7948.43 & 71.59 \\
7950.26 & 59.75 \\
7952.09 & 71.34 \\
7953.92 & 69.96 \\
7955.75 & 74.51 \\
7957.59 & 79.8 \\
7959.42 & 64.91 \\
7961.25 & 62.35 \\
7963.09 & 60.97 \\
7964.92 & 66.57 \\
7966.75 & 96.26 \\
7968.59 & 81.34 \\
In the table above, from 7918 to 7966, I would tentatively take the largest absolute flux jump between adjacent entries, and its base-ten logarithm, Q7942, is 1.58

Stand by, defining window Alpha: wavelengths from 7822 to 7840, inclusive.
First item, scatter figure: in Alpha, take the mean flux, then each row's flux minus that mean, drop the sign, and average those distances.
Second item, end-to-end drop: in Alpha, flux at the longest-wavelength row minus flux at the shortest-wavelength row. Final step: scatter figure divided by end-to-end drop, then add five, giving 4.58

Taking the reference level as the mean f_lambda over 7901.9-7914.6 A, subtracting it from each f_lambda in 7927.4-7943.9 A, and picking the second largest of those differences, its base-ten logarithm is 0.94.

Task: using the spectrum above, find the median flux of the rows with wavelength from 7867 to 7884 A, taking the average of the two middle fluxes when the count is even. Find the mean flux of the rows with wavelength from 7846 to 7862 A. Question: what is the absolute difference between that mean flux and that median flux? 14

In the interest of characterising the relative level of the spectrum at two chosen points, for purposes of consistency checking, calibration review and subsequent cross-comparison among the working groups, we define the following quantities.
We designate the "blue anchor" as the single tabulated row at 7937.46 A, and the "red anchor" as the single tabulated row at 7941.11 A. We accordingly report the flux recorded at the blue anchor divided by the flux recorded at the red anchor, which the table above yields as 1.15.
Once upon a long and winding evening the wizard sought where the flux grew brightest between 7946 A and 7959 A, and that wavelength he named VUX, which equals 7957.59 A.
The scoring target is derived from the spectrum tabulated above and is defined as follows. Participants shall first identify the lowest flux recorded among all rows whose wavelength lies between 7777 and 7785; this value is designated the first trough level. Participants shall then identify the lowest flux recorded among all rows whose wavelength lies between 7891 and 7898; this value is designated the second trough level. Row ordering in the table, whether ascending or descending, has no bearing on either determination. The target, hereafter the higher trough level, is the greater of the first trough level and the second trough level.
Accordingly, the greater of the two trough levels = 66.0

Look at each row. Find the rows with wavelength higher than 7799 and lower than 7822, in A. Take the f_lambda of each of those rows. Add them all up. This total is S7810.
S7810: 869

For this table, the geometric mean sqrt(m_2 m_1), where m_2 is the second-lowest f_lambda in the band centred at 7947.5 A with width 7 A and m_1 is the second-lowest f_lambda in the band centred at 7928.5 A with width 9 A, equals 57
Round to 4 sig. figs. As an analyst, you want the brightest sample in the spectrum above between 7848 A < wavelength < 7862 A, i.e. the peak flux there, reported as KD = 70.32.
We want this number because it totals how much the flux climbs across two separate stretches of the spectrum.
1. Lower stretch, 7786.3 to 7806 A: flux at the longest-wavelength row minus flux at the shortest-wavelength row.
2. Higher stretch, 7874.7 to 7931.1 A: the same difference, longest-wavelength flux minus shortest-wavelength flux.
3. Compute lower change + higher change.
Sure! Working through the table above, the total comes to -11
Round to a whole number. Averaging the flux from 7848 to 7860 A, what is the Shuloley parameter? 55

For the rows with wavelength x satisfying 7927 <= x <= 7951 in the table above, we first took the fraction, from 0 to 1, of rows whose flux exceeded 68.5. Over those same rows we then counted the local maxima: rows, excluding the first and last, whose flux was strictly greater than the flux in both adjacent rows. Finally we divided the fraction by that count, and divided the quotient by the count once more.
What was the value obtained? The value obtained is 0.02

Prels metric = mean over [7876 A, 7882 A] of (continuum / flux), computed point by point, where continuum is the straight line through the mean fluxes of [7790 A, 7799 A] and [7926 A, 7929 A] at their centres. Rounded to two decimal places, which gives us 0.97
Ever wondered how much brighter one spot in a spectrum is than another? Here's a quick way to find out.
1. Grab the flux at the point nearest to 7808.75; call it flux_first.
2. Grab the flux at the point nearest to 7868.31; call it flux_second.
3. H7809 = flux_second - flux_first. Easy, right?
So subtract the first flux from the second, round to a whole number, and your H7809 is 21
